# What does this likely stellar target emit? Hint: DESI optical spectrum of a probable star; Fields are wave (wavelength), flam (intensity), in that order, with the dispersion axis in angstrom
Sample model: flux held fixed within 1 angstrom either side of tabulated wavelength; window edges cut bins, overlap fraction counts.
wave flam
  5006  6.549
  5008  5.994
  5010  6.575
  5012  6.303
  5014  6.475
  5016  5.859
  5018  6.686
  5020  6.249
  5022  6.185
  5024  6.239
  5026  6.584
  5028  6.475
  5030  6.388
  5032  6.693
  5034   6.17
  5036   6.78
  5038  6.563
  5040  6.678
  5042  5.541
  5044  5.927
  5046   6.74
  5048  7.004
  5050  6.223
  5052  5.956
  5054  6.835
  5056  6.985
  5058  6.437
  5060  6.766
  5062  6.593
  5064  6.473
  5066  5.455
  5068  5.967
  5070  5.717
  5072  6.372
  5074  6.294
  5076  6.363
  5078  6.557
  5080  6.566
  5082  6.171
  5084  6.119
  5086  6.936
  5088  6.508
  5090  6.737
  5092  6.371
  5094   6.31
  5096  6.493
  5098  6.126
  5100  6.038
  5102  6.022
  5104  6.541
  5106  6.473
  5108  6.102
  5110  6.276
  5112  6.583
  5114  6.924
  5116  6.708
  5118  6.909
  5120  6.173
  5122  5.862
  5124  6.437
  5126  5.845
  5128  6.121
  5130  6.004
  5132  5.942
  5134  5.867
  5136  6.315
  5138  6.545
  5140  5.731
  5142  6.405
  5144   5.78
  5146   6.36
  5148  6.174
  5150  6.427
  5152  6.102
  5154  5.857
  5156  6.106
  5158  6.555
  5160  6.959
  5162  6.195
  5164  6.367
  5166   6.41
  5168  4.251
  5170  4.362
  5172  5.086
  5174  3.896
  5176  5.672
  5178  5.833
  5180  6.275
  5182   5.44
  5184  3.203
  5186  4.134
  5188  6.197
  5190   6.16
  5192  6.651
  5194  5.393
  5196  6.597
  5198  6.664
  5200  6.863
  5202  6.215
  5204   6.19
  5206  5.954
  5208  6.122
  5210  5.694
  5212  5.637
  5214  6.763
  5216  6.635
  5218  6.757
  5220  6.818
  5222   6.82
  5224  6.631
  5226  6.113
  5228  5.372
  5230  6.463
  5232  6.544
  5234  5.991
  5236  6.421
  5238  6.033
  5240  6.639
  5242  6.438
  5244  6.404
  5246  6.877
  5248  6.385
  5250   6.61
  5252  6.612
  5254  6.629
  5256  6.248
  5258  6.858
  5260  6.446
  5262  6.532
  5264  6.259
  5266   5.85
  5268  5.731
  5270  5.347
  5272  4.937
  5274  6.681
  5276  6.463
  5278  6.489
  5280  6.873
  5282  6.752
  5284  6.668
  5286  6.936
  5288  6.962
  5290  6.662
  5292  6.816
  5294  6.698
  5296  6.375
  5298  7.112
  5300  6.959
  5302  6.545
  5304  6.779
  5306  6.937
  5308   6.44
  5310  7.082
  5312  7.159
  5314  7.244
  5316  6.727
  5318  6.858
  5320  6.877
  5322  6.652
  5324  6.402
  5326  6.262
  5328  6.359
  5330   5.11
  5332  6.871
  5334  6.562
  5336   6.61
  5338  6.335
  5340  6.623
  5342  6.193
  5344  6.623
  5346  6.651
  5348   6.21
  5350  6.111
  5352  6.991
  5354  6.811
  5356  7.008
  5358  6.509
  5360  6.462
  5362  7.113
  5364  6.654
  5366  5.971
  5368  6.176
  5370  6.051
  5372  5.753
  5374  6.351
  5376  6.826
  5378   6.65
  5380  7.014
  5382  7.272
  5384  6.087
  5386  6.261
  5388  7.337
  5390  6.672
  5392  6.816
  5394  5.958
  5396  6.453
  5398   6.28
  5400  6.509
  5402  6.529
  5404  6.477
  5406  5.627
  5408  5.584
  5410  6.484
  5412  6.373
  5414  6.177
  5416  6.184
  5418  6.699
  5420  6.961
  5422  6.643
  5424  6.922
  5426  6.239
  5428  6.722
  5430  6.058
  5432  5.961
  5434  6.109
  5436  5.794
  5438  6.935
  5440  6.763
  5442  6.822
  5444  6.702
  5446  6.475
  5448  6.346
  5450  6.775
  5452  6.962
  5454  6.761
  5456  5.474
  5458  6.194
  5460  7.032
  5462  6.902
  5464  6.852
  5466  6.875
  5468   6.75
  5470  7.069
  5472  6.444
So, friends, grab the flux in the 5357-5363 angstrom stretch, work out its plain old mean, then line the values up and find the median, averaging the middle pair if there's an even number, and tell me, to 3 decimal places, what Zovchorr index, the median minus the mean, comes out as -0.186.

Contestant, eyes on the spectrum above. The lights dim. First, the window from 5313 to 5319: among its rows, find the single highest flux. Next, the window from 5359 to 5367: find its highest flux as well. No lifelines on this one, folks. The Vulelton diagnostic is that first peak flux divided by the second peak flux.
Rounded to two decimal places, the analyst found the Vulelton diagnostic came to 1.02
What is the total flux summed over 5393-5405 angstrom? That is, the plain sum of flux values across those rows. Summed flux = 38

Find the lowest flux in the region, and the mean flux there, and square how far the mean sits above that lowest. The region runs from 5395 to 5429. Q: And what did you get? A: 0.67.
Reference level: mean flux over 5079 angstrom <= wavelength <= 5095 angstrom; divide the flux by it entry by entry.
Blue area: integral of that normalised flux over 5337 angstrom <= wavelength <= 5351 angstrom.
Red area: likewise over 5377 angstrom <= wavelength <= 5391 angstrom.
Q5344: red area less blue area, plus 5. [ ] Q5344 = 5.79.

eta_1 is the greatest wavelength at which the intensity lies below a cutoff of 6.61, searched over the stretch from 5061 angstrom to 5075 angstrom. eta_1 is 5074 angstrom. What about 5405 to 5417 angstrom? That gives 5416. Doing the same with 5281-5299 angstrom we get 5296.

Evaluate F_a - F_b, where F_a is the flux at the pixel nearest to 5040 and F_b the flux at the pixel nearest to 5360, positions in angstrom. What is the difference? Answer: 0.2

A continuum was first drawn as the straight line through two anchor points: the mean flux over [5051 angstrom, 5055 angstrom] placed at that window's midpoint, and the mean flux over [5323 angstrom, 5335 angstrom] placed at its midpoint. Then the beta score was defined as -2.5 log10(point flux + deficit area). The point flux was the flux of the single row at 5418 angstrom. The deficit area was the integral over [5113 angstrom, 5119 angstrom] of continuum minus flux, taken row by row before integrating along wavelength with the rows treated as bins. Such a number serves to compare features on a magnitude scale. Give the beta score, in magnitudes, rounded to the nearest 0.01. -1.45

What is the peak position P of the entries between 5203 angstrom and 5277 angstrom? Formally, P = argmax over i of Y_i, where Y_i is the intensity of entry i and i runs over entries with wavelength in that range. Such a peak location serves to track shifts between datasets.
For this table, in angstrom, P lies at 5246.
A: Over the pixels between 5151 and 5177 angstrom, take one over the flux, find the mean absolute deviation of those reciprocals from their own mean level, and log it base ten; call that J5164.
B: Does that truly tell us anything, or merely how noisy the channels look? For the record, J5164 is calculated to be -1.533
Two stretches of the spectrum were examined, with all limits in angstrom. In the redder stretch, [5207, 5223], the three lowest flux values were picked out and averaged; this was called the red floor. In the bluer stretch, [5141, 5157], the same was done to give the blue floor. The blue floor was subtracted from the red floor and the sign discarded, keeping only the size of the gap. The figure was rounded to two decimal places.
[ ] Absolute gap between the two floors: 0.10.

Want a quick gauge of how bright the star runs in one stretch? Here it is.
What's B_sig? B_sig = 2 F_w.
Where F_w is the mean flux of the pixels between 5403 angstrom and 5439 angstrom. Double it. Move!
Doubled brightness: 12.66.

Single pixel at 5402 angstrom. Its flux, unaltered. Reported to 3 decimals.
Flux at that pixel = 6.529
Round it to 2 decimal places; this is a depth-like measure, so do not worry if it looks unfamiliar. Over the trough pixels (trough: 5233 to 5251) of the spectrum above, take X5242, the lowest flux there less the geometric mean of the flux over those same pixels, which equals -0.43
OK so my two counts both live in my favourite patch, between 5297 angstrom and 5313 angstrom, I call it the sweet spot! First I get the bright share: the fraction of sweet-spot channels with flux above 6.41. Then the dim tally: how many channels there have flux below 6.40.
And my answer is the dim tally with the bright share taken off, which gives -1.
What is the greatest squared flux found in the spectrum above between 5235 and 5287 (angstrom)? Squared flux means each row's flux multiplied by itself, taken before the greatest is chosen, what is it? 48.1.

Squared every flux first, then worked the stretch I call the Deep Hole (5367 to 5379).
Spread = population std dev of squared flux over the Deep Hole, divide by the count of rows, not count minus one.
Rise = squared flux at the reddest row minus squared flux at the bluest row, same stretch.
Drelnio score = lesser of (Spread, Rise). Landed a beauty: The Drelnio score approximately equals 5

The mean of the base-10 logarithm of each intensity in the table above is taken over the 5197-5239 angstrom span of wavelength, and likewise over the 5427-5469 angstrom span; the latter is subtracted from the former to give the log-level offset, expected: -0.015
